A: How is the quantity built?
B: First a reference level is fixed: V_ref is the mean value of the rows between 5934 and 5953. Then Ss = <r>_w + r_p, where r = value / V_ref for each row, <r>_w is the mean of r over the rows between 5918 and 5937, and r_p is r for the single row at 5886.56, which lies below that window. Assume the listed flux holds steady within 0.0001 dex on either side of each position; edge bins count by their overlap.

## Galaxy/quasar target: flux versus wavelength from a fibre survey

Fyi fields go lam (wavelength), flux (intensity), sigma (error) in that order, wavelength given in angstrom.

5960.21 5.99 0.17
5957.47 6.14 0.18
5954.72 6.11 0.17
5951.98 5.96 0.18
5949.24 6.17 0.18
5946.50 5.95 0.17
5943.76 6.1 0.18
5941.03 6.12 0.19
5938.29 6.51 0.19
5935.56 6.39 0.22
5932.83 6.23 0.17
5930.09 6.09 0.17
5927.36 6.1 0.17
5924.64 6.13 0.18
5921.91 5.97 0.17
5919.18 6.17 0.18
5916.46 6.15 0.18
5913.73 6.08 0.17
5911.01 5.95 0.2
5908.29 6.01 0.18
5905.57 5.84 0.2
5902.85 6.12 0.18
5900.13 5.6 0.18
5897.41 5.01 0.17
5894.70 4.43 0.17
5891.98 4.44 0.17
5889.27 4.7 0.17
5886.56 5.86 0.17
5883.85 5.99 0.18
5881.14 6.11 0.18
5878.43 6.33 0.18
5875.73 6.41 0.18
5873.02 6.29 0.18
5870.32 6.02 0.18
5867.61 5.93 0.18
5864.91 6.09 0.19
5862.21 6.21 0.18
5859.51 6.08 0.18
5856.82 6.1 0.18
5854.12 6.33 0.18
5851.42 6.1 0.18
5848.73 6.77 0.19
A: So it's 1.95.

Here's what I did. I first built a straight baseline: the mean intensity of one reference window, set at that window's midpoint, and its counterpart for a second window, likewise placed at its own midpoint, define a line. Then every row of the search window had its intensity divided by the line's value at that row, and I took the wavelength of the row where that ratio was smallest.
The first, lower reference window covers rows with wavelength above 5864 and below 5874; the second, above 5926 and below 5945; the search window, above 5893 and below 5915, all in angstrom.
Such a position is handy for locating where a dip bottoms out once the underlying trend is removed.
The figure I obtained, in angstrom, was 5894.70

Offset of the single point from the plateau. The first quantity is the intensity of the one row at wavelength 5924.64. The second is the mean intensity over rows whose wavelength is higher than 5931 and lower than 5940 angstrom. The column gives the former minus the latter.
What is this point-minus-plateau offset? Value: -0.2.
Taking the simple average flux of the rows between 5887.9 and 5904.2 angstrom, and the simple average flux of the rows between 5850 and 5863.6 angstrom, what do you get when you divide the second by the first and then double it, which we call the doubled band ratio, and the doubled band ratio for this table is 2.44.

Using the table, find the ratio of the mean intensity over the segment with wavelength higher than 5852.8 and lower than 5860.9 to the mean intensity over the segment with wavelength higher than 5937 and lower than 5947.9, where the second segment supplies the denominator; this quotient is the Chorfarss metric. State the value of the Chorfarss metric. 1.00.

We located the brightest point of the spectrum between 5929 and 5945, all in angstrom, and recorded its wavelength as 5938.29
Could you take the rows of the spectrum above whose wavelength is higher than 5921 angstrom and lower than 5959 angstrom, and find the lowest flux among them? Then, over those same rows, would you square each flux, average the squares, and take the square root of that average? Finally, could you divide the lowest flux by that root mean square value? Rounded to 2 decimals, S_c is 0.97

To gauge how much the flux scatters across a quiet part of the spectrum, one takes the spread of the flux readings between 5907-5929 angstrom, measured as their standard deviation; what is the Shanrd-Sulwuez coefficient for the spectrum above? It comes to 0.08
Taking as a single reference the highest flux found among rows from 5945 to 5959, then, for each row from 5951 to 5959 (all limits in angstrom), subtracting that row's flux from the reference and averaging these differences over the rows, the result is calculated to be 0.10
